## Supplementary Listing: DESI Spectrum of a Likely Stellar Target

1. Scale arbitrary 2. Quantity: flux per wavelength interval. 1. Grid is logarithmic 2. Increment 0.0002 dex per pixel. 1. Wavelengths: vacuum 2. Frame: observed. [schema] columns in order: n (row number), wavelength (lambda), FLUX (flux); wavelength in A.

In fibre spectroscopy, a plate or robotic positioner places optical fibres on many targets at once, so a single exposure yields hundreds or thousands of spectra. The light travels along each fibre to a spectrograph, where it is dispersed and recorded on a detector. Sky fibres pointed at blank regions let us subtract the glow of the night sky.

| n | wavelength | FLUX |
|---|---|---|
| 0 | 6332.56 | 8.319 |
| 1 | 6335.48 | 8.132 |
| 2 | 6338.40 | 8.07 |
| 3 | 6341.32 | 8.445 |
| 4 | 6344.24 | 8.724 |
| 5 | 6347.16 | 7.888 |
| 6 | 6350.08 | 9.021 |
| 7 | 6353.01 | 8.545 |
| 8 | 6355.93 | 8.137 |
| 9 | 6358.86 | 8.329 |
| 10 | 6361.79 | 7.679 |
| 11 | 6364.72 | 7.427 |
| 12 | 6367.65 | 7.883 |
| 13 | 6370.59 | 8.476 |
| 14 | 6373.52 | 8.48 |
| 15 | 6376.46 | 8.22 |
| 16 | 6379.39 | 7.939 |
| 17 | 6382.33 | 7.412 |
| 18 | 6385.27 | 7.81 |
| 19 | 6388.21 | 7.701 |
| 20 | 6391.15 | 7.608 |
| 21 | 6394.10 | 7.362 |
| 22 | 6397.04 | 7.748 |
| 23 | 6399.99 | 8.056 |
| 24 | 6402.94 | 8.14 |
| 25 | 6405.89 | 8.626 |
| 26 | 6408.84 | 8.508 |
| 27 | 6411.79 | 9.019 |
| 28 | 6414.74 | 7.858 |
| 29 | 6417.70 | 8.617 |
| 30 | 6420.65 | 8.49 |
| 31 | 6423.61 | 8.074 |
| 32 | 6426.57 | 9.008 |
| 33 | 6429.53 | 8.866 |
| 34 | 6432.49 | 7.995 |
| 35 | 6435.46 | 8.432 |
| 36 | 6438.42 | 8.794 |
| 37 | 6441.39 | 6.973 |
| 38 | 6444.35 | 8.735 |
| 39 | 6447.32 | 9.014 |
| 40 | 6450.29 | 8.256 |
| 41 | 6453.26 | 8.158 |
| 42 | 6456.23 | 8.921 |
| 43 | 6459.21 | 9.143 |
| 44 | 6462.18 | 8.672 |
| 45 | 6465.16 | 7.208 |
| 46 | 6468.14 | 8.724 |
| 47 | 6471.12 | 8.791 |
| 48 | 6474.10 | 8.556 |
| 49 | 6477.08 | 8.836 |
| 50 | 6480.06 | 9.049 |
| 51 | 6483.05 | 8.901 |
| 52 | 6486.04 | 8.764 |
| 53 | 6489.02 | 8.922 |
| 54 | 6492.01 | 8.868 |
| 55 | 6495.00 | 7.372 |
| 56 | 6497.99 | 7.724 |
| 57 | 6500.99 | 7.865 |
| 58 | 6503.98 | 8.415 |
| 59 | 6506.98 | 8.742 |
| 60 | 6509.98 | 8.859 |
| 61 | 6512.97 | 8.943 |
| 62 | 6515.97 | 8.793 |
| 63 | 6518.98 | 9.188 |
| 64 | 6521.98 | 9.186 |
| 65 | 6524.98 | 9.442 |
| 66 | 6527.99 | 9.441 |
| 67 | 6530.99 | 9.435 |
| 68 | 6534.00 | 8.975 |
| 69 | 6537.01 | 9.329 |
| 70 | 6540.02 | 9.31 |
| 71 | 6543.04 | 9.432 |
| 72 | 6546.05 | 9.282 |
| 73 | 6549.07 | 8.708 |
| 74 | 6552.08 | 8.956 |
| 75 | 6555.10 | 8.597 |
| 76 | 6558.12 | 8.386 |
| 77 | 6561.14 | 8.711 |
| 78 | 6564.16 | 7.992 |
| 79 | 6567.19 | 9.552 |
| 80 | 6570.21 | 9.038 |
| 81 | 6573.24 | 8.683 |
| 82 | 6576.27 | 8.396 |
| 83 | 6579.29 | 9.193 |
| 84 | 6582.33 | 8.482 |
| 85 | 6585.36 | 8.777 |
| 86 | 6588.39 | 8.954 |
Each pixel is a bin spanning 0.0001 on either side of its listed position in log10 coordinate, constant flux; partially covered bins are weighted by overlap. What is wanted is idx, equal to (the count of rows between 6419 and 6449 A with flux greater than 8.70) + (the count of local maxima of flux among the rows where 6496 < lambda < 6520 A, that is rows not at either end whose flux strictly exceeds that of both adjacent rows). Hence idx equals 6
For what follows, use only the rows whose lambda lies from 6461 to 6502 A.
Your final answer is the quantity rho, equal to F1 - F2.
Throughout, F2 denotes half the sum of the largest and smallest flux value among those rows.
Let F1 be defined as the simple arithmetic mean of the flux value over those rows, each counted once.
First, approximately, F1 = 8.4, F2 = 8.13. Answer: 0.32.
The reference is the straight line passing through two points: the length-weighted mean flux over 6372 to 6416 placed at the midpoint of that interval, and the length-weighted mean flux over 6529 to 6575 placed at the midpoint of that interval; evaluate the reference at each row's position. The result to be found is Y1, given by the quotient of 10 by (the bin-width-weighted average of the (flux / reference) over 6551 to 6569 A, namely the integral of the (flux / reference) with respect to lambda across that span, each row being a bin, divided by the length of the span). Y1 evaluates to 10.4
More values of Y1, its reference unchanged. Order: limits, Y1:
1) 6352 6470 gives 9.9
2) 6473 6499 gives 10.0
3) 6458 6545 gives 9.9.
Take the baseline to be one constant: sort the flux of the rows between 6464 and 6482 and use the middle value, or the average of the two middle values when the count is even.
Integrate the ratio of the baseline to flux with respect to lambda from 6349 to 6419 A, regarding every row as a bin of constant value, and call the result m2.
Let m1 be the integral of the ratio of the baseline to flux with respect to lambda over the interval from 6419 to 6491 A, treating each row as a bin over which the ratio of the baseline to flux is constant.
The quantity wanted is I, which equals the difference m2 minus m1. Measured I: 1.9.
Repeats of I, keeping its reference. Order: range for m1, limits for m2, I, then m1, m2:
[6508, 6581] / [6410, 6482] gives 3.2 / 71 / 74.4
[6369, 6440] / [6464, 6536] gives -3.3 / 76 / 72.7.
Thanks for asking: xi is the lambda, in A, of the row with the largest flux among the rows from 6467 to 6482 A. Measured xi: 6480.06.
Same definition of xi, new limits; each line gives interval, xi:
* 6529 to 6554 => 6530.99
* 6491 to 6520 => 6518.98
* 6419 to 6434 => 6426.57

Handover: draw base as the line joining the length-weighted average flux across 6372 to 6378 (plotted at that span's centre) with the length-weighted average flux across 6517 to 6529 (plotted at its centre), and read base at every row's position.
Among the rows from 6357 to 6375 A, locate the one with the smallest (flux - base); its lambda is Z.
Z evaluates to 6364.72 A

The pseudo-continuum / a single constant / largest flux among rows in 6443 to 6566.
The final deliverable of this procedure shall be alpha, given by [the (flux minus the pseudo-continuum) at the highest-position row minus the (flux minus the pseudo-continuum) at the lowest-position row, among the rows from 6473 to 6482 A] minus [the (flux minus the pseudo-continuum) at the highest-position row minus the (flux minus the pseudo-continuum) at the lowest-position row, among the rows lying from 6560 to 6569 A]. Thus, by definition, -0.35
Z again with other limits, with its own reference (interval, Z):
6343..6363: 6361.79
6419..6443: 6441.39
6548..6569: 6564.16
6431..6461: 6441.39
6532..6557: 6555.10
